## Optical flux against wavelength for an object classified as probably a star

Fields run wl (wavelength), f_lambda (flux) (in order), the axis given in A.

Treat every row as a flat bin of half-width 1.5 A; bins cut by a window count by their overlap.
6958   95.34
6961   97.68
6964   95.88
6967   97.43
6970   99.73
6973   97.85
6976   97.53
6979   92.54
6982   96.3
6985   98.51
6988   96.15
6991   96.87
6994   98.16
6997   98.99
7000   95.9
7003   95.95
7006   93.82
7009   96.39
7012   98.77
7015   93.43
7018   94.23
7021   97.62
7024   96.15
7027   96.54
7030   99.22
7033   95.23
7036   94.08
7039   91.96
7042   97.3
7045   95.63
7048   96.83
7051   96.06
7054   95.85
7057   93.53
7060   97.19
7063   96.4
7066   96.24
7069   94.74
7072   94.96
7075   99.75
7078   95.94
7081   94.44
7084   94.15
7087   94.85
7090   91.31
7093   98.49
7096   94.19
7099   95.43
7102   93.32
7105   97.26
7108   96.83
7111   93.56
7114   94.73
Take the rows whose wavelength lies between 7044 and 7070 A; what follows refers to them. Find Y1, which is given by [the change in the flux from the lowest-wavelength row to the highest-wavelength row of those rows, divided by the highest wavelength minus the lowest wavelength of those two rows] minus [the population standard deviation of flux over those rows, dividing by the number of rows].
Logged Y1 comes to -1.1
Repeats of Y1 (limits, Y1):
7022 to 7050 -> -1.9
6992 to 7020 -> -2.2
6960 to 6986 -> -1.9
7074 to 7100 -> -2.5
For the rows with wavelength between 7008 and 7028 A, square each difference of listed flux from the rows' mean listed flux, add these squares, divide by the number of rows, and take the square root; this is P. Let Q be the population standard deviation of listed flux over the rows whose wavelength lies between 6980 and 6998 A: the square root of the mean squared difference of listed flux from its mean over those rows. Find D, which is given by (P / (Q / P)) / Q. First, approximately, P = 1.70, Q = 1.1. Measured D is 2.37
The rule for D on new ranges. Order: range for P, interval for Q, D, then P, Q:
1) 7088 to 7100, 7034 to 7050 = 1.75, 2.58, 1.9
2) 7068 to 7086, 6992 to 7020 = 0.92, 1.91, 2.0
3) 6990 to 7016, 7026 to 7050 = 0.83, 1.87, 2.0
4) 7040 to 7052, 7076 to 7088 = 0.92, 0.65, 0.7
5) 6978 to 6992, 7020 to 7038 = 1.41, 1.96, 1.6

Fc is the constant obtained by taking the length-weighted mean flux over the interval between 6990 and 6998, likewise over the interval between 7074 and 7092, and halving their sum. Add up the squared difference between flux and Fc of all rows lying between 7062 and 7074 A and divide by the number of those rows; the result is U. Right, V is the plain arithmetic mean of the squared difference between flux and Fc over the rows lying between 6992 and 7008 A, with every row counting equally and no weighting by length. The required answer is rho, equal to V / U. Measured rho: 2.3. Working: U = 1.4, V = 3.4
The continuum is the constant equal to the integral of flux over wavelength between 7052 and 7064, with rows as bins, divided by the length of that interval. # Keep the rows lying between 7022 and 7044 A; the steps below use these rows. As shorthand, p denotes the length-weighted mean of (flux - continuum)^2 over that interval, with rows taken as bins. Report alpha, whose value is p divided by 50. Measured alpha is 0.091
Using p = 4.5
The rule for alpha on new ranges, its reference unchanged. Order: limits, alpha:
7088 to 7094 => 0.260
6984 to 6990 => 0.068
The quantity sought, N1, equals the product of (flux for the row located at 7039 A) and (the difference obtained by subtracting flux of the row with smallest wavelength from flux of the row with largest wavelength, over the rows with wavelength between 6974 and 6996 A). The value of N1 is 58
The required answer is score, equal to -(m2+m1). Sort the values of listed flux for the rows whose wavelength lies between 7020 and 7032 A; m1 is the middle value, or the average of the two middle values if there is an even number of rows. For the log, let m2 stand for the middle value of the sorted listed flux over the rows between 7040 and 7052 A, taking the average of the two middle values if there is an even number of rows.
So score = -194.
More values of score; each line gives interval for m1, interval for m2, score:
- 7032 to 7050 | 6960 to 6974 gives -193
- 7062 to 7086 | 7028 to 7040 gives -190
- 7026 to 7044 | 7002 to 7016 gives -192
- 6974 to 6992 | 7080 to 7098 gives -191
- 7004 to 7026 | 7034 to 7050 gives -192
